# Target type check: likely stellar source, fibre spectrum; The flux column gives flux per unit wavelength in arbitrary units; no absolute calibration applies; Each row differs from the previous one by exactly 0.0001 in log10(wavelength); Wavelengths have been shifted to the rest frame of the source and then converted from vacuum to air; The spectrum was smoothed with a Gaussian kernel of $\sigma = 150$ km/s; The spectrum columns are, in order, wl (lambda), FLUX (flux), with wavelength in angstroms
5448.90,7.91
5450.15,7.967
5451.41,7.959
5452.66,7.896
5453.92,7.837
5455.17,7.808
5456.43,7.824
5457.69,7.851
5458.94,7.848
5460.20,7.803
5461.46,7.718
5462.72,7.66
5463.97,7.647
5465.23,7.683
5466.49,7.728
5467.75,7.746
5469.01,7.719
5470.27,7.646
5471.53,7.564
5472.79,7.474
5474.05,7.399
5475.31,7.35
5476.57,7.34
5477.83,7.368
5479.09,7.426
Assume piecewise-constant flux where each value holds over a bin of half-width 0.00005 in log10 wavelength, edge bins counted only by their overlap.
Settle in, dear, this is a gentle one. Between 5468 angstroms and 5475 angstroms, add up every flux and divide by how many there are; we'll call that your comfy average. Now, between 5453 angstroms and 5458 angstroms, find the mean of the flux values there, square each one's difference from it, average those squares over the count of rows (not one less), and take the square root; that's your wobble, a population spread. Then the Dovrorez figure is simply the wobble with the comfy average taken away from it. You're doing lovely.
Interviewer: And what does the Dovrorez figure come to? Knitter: -7.54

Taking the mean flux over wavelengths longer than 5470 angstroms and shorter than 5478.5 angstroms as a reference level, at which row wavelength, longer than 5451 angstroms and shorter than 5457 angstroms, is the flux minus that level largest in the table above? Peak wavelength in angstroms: 5451.41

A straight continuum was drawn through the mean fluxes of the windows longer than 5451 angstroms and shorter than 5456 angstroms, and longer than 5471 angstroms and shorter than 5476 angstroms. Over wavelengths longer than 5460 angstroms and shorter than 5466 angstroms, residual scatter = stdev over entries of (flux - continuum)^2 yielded 0.002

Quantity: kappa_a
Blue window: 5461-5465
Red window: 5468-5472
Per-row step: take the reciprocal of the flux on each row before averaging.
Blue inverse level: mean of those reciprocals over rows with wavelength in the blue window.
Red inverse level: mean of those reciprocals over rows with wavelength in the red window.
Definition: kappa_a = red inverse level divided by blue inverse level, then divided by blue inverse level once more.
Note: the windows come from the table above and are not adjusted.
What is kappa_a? 7.7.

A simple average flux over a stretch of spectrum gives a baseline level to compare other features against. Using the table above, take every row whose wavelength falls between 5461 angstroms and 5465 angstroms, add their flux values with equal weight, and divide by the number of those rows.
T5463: 7.7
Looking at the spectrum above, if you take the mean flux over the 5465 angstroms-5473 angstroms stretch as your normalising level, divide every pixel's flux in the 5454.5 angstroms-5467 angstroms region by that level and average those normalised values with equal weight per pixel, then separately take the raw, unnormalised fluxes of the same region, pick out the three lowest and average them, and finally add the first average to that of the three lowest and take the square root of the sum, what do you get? 2.95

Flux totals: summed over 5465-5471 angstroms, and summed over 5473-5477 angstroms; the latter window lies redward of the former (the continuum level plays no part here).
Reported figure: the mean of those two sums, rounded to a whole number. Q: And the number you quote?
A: 30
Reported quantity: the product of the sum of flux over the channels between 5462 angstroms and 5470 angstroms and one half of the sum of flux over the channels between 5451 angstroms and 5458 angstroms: 1089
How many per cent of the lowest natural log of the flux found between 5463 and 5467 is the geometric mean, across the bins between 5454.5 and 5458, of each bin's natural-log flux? 101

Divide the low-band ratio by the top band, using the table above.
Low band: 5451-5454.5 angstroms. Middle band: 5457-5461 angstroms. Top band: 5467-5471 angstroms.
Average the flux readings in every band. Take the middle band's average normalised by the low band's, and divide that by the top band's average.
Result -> 0.129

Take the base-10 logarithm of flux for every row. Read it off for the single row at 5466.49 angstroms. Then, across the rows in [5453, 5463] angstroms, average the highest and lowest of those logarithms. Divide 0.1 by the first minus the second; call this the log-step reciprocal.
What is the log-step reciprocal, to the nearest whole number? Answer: -66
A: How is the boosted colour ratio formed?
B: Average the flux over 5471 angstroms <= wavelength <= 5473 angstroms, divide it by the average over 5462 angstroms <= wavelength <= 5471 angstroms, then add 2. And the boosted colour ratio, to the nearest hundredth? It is 2.98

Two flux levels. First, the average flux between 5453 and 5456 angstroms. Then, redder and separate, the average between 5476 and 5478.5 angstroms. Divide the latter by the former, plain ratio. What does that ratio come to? 0.94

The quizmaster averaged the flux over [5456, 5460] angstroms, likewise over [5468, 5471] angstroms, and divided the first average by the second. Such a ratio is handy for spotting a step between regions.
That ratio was 1.02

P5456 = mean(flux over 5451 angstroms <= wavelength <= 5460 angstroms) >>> 7.86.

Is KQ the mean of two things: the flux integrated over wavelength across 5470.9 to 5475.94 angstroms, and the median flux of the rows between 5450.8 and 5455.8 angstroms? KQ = 22.7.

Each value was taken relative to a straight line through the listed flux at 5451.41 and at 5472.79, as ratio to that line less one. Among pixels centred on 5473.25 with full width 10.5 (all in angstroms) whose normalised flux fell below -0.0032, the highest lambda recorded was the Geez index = 5476.57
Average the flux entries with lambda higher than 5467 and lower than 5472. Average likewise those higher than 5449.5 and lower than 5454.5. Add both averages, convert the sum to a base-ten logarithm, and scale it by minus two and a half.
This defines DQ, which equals -2.98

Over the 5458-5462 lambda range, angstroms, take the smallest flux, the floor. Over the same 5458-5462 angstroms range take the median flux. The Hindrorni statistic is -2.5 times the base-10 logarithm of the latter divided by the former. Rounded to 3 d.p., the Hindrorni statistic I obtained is -0.012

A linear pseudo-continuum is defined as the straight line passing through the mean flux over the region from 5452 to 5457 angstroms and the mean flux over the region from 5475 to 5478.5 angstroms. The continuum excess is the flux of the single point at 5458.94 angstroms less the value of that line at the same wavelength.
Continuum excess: 0.10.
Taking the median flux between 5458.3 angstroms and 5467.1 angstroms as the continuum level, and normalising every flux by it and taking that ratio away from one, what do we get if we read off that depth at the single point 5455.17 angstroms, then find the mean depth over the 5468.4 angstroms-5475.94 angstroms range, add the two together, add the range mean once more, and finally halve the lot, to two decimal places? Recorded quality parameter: 0.02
